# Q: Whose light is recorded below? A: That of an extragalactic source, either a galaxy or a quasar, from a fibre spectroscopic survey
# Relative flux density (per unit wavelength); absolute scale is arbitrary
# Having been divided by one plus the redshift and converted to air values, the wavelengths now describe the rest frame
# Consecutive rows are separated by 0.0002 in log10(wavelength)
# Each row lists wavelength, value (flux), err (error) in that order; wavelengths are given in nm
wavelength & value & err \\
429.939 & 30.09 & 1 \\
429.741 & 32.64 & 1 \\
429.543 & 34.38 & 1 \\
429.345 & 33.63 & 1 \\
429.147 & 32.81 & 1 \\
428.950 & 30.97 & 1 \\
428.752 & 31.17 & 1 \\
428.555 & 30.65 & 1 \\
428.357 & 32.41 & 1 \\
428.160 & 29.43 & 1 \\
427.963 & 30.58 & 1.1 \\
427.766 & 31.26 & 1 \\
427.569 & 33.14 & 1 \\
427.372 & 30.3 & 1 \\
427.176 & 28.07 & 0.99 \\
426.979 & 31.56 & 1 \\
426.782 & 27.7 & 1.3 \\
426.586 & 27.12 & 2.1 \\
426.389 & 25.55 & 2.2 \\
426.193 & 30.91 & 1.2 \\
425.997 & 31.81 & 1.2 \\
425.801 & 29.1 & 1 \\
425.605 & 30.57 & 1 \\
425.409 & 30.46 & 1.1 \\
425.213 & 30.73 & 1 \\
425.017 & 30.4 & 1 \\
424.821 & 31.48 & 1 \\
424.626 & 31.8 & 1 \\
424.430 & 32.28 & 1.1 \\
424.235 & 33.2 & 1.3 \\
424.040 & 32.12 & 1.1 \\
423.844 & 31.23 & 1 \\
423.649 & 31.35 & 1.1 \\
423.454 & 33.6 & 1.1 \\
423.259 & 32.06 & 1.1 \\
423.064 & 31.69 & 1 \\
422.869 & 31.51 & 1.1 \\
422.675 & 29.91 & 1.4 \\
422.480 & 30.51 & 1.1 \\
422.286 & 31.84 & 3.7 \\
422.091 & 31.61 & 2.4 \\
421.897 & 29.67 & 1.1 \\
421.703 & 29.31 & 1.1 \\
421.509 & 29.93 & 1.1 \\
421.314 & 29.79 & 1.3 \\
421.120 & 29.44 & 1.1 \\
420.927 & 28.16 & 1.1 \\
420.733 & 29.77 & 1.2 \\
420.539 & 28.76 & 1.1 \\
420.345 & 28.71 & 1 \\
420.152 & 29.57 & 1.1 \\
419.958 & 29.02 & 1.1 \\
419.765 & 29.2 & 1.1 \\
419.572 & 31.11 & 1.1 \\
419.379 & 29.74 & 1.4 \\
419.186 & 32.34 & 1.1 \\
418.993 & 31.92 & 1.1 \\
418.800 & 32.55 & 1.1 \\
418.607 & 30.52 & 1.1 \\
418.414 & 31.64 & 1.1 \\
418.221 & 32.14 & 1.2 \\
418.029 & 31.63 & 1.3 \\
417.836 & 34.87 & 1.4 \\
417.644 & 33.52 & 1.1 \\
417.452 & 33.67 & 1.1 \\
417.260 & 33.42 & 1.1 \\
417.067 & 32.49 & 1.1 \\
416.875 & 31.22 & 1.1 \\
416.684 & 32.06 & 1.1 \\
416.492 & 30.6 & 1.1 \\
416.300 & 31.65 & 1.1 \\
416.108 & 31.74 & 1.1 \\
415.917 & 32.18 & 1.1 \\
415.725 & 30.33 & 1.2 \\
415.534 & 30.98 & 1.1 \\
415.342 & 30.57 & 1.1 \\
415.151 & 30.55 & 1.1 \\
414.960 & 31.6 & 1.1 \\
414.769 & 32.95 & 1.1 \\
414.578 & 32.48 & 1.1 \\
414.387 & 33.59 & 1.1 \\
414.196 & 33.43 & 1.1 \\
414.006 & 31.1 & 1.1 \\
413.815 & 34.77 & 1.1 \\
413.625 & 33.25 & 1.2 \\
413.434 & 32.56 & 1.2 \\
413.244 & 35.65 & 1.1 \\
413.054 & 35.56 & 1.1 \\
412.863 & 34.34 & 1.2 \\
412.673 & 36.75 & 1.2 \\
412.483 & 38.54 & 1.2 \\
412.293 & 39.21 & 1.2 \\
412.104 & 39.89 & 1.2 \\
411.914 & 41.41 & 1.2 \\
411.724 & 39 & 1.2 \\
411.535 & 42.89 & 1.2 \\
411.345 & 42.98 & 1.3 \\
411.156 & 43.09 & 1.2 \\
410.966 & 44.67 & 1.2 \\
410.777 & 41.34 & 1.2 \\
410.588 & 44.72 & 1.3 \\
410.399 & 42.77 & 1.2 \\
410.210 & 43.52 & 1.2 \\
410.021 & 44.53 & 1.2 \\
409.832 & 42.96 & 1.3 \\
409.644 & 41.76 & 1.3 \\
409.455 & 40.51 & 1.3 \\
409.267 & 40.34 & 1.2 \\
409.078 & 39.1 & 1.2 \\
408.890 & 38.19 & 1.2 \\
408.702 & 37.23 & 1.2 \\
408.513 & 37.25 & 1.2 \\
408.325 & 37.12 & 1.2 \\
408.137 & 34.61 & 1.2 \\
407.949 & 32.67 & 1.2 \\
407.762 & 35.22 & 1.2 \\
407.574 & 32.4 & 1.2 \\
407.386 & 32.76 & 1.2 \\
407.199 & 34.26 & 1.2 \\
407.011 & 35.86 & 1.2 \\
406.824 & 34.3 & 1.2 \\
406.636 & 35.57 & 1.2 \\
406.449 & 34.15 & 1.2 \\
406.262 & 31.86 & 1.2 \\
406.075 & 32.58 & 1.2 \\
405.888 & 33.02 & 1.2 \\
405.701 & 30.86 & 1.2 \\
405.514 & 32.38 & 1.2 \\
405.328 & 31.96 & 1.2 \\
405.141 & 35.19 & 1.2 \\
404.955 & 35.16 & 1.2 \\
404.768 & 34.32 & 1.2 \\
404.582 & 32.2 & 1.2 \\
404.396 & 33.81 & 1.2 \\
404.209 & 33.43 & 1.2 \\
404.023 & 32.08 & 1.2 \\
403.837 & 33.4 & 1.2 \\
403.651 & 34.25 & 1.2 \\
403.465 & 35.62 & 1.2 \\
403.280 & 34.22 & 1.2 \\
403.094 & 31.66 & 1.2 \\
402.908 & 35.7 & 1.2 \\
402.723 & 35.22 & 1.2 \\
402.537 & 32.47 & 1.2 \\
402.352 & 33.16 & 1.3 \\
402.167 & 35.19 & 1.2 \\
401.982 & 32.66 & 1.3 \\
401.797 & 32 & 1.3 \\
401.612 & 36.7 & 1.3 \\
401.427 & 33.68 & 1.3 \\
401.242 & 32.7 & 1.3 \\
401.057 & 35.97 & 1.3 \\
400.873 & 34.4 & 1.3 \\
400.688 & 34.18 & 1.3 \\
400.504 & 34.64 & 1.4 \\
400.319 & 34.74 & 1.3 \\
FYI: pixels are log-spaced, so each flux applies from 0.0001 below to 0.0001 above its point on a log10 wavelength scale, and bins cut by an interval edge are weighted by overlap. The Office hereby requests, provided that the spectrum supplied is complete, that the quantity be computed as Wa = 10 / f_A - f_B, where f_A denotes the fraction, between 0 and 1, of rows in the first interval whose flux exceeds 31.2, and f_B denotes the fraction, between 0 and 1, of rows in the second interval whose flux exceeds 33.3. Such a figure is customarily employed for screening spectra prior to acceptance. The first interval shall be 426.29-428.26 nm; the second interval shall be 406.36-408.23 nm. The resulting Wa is 33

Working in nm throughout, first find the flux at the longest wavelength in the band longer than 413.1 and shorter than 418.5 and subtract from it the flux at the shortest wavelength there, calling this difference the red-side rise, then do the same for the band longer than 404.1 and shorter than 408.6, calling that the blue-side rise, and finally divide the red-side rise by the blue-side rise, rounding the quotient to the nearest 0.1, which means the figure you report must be -1.0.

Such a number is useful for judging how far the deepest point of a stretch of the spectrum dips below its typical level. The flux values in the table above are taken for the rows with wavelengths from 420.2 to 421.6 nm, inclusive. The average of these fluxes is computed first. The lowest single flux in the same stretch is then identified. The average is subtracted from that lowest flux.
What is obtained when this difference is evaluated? -1.1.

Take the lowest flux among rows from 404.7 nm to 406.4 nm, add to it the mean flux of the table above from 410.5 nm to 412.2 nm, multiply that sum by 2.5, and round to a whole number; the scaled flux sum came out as 183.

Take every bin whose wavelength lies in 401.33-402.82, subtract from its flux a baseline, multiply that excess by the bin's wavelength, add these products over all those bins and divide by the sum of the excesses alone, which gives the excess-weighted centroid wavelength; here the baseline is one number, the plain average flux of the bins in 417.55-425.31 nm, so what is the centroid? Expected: 402.06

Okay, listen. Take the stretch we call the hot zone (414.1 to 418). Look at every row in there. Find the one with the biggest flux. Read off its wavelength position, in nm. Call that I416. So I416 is 417.836 nm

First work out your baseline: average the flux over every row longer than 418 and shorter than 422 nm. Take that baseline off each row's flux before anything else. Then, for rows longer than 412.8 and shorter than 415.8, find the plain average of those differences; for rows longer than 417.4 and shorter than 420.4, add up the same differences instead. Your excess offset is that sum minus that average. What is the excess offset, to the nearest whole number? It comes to 16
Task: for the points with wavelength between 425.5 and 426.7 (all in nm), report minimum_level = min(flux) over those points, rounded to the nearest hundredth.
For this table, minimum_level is 25.55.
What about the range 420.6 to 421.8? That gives 28.16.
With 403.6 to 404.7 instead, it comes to 32.08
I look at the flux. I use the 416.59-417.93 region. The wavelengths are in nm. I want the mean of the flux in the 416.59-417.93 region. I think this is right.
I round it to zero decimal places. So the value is 33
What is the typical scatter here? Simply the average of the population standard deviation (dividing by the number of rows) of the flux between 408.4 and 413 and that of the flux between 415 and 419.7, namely 2.0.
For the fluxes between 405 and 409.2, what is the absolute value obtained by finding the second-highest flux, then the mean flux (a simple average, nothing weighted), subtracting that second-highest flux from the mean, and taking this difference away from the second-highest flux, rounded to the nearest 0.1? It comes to 41.9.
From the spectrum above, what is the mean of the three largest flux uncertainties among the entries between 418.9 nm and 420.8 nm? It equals 1.23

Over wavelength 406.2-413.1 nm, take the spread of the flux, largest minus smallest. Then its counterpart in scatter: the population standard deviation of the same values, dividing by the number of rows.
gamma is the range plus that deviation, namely 17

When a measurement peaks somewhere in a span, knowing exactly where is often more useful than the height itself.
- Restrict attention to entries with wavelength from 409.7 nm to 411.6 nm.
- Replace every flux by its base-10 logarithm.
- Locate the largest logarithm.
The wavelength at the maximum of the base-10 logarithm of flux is 410.588 nm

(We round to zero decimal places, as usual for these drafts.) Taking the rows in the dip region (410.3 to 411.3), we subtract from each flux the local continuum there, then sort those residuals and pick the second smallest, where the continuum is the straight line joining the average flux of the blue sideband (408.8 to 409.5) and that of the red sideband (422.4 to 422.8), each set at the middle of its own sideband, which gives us 4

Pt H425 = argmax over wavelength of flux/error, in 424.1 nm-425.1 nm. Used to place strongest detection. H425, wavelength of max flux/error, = 424.626 nm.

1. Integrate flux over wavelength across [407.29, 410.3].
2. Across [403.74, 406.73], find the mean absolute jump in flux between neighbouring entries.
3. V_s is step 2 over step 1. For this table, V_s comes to 0.0115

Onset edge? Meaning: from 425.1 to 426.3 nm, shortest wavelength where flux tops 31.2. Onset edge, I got 425.997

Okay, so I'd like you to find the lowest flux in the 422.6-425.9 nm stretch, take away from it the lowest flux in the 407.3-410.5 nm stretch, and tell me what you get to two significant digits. -3.3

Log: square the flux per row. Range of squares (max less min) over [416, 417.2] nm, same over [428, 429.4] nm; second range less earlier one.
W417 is 146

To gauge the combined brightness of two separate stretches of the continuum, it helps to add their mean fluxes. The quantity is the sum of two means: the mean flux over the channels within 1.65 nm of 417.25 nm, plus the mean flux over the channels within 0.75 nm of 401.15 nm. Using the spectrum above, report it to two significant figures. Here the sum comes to 66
